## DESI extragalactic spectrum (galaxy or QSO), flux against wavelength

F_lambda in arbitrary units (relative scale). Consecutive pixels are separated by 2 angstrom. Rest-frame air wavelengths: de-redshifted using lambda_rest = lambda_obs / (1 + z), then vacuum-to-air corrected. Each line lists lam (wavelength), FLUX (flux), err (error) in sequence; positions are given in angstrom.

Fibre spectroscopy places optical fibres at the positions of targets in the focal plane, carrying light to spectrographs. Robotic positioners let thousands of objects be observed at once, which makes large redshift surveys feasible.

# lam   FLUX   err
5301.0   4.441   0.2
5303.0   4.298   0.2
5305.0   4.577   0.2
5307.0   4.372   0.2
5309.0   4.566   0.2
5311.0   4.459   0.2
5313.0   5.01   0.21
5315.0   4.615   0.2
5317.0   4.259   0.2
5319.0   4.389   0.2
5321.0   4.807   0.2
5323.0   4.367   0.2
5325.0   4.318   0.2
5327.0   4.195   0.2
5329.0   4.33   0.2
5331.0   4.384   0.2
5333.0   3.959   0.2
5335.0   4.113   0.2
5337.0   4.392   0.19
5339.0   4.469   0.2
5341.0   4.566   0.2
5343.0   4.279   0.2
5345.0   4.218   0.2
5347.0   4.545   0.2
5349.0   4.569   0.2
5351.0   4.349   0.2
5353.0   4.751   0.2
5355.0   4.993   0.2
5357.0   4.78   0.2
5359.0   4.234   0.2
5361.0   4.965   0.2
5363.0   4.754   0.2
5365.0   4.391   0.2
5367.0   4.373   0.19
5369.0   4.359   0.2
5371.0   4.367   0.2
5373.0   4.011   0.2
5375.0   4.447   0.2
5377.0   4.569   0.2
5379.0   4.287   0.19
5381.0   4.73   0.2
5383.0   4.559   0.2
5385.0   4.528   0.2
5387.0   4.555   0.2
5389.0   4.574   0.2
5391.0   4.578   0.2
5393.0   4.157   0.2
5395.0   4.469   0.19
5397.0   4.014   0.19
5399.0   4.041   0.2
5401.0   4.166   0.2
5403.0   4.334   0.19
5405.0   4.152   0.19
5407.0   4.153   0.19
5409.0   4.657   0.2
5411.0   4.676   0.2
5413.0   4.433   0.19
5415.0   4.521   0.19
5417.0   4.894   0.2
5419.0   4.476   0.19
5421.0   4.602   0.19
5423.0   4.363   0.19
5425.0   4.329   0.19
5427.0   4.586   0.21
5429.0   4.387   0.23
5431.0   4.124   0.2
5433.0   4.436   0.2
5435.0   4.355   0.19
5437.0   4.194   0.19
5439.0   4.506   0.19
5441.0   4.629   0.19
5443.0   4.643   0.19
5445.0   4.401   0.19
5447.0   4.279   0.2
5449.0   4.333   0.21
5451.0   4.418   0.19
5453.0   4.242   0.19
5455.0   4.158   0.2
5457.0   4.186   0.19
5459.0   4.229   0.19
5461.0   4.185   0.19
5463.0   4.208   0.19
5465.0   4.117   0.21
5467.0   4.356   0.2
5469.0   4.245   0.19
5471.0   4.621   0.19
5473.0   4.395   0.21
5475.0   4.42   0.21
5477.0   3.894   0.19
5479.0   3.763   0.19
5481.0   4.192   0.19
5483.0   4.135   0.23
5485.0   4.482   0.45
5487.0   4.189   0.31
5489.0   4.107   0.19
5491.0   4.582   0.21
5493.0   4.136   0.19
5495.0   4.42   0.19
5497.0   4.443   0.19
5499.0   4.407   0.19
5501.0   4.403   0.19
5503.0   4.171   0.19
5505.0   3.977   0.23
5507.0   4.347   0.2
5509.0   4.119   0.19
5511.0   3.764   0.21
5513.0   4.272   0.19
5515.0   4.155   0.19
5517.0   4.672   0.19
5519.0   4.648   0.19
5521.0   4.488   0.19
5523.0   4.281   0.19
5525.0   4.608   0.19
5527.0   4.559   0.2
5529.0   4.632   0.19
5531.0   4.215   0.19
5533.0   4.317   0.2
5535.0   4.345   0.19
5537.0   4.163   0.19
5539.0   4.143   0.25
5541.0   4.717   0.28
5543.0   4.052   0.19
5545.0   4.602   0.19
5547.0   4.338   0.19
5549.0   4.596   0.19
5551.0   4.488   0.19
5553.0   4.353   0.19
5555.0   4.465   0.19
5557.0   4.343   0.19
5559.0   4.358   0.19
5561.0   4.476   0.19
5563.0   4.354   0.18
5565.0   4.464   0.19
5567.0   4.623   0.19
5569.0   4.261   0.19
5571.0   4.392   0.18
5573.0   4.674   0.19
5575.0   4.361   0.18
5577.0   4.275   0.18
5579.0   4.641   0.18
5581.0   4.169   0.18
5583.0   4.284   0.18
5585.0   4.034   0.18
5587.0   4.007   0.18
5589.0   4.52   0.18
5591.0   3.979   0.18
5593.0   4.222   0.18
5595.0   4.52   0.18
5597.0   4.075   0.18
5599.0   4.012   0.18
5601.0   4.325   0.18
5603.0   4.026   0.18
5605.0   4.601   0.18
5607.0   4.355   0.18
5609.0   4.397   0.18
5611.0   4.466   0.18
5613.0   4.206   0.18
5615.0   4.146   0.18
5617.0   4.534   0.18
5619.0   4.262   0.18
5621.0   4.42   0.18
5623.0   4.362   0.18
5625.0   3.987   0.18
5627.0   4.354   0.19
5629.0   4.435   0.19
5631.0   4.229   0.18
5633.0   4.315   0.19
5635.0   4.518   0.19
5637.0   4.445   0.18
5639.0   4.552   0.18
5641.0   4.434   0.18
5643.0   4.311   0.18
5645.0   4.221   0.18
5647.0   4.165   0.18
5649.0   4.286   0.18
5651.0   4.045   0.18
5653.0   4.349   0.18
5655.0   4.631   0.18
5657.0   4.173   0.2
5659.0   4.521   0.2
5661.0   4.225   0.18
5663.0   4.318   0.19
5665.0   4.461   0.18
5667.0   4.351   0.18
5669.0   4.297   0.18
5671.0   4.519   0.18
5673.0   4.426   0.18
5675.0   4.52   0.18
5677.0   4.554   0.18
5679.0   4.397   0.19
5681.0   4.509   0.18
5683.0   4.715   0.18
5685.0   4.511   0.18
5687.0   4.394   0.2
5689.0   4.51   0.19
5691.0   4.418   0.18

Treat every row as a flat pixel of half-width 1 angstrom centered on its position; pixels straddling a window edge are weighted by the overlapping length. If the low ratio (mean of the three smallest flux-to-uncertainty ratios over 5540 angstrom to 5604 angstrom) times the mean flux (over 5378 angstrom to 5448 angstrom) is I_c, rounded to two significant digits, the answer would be 89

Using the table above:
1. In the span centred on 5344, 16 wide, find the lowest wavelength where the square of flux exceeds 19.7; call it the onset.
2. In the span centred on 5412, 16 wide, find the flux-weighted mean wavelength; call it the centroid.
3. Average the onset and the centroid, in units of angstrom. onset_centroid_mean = 5375.6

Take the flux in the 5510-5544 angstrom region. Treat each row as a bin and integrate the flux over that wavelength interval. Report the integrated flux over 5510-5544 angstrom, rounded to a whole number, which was 148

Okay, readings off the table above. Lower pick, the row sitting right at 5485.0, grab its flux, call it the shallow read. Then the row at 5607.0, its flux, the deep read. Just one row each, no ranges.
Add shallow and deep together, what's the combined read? 8.84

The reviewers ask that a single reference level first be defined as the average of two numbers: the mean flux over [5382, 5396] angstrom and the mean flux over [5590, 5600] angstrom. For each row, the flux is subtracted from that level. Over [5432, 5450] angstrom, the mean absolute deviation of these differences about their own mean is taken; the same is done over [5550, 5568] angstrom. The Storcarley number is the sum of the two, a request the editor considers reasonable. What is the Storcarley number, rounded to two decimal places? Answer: 0.19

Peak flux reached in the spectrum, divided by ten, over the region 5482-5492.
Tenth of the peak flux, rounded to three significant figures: 0.458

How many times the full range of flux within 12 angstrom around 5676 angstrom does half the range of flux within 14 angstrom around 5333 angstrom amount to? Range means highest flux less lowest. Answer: 1.6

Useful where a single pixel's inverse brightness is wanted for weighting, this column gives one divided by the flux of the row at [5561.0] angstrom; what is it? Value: 0.223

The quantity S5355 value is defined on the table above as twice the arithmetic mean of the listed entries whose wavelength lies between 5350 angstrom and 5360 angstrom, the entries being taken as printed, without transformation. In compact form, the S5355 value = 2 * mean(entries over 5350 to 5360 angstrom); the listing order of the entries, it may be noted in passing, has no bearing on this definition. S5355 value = 9.24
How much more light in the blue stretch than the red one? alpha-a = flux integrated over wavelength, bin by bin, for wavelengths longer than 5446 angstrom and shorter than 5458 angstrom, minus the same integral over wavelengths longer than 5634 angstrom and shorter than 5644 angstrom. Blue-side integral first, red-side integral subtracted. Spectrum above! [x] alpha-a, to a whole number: 7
